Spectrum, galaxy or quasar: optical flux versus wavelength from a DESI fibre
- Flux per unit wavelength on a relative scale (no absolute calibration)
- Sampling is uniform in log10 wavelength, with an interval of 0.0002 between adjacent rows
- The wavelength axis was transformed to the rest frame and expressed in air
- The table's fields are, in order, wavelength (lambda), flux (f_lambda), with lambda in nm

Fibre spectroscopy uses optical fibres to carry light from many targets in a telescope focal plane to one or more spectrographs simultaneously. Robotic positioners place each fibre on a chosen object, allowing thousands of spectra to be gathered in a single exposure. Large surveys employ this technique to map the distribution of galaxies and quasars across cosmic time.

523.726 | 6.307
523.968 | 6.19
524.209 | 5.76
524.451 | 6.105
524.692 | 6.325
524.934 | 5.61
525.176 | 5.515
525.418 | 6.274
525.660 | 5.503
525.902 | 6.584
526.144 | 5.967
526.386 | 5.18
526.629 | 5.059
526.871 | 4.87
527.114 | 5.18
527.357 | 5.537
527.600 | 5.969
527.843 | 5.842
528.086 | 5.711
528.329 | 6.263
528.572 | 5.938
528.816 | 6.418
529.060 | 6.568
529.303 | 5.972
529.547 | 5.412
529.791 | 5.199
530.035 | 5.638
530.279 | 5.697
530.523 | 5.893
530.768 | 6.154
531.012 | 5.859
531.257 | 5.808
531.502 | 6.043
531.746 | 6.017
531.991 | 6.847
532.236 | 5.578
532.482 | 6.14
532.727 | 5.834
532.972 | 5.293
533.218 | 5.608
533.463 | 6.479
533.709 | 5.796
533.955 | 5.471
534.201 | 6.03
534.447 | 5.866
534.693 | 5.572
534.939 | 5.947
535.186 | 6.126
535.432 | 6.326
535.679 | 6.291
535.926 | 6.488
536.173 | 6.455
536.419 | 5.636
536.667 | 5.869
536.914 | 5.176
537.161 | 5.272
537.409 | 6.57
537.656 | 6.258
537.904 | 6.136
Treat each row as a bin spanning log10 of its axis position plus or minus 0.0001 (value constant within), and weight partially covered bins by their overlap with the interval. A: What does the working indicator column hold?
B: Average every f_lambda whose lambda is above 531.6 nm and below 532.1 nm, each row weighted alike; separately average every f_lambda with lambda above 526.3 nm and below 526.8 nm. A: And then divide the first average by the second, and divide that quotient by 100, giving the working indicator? 0.0126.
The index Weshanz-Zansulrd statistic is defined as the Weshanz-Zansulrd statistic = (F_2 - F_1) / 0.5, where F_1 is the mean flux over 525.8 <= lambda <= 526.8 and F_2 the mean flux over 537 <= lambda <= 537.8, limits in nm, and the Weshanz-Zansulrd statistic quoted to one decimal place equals 0.7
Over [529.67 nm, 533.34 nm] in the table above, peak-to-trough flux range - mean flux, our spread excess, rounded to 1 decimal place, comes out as -4.2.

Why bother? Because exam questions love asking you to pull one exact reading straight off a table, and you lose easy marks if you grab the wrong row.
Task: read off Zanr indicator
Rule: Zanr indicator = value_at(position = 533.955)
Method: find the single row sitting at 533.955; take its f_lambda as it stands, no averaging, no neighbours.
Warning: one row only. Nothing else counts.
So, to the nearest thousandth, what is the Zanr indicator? 5.471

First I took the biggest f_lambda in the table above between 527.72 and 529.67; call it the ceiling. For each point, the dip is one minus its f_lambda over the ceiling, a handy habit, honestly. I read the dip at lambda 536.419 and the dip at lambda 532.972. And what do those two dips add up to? 0.34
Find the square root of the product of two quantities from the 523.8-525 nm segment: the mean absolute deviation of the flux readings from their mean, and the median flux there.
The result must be 1.24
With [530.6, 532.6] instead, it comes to 1.21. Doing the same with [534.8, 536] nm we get 1.00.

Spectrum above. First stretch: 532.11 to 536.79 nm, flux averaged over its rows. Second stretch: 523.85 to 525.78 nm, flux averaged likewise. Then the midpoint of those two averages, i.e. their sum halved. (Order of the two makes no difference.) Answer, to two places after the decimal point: 5.92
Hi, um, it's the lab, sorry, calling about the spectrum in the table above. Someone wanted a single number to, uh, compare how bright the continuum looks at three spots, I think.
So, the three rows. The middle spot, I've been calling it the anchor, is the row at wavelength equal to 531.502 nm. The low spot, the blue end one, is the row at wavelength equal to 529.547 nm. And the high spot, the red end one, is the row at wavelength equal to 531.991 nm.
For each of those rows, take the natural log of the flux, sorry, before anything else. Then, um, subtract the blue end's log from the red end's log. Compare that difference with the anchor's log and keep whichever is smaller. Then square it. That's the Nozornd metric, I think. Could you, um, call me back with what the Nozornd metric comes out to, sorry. 0.055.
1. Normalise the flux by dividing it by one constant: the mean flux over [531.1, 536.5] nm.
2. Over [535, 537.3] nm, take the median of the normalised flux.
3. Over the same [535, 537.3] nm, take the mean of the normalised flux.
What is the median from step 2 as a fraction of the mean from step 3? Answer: 1.028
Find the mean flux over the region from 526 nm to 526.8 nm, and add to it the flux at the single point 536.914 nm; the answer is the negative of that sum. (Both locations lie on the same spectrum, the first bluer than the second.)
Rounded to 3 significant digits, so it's -10.6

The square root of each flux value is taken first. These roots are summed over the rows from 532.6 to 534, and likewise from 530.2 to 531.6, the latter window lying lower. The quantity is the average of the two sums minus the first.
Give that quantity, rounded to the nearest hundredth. 0.10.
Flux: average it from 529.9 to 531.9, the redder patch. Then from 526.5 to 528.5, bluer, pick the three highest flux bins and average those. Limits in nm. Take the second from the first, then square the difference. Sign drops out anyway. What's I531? 0.02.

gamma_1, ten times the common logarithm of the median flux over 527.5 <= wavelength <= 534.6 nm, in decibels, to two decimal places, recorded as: 7.68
